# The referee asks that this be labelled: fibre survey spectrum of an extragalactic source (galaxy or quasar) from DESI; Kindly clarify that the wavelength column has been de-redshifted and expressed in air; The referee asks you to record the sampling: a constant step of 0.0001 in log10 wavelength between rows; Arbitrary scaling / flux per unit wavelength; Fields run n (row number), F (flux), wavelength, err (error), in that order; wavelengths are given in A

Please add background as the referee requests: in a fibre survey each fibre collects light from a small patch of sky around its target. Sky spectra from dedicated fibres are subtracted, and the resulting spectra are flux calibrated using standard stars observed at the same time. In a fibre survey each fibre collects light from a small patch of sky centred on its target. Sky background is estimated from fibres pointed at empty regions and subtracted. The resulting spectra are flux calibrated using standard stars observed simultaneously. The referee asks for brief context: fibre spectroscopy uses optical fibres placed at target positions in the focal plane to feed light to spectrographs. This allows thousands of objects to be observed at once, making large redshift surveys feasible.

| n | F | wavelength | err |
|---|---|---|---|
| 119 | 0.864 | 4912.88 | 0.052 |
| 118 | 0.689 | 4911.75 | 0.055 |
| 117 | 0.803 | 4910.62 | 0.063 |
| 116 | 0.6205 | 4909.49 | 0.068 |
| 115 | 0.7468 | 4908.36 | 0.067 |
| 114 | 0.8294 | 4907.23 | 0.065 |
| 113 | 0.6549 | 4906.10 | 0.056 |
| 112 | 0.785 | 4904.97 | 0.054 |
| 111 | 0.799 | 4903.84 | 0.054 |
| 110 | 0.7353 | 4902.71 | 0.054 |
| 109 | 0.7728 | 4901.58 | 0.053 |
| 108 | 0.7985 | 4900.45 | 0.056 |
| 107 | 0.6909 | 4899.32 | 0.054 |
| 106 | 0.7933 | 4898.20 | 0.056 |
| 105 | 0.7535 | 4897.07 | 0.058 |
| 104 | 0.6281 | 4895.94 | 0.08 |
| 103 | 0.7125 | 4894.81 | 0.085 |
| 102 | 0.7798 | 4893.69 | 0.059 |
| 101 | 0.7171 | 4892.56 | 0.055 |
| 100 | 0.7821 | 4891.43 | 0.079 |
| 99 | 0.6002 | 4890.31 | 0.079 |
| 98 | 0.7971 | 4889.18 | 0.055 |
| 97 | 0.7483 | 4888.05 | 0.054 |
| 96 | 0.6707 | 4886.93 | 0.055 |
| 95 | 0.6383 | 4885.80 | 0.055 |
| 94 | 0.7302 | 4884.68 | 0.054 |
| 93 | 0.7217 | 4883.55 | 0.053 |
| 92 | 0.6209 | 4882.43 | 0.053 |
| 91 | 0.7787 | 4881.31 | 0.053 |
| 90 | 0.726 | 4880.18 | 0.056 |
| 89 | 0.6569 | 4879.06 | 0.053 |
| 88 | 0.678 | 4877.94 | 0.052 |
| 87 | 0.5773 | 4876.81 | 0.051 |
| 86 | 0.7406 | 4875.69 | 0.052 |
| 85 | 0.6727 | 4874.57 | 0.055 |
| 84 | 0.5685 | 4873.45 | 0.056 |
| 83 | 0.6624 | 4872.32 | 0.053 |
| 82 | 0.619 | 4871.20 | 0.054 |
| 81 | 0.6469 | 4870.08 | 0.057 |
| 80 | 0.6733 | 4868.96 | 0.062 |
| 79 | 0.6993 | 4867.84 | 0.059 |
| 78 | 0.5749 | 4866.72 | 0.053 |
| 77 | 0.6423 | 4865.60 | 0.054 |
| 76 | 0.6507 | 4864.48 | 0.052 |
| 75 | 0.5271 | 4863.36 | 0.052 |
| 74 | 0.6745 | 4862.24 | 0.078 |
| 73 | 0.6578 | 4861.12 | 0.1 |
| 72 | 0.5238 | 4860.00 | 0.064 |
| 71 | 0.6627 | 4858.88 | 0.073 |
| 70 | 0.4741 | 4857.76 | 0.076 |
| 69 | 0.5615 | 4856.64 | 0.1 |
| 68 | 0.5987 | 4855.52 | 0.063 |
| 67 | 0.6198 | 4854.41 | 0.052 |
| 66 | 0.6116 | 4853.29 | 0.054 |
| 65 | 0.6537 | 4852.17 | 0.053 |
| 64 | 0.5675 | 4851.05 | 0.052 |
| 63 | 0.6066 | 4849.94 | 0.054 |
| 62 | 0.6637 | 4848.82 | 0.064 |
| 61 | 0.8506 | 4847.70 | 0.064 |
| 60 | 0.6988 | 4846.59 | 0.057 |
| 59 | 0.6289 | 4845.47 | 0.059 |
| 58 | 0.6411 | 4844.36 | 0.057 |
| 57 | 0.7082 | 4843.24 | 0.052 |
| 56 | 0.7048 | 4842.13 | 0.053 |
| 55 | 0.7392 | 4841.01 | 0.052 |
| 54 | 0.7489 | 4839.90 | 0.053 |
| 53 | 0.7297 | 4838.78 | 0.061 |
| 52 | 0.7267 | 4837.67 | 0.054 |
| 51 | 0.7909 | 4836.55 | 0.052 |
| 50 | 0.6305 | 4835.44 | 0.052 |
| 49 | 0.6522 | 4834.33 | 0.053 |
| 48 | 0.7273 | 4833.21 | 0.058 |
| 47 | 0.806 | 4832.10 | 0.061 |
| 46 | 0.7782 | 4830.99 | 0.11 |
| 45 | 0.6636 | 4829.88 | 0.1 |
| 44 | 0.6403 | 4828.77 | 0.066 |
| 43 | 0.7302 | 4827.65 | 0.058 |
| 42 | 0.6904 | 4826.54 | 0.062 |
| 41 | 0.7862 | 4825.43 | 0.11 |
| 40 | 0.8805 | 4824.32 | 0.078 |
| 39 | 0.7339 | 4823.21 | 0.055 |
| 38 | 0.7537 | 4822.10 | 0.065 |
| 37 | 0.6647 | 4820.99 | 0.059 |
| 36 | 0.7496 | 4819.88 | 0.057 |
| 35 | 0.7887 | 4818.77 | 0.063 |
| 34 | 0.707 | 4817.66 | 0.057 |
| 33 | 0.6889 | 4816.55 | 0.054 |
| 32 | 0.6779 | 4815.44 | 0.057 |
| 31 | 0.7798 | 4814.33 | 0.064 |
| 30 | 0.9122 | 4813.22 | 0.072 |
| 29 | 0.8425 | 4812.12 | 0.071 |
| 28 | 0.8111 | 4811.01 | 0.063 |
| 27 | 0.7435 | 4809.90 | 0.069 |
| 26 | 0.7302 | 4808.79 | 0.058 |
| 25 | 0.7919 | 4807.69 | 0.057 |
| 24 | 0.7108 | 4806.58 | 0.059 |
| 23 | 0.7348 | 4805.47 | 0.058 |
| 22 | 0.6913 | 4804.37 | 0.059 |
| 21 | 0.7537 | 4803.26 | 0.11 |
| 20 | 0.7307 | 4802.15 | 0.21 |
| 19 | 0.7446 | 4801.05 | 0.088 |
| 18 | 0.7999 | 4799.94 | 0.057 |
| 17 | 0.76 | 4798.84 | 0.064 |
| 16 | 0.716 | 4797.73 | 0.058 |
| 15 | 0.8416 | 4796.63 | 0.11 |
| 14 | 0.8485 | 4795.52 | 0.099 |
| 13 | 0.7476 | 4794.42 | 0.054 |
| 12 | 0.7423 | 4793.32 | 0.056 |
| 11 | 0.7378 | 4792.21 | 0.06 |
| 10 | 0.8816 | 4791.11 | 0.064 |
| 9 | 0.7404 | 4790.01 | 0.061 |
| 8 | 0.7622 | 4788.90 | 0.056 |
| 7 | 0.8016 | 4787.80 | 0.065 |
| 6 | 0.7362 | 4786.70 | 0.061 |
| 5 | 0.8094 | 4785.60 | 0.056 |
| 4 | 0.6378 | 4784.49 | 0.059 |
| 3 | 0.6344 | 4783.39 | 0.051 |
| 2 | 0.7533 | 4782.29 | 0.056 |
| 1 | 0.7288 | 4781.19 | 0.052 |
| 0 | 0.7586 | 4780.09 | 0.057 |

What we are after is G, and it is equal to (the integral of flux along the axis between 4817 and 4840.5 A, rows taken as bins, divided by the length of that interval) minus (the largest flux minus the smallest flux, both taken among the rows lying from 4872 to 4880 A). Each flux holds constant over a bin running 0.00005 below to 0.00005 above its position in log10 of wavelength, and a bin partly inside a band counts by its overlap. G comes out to 0.56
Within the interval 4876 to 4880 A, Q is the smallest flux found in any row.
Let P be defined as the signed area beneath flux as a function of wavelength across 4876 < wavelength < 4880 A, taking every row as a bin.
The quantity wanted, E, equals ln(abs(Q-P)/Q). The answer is 1.26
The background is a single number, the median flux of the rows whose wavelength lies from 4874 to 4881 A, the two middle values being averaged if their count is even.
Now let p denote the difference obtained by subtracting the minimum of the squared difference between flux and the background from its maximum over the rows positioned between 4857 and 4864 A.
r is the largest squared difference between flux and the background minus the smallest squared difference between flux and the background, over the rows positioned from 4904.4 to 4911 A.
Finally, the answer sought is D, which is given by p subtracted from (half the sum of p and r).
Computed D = -0.0086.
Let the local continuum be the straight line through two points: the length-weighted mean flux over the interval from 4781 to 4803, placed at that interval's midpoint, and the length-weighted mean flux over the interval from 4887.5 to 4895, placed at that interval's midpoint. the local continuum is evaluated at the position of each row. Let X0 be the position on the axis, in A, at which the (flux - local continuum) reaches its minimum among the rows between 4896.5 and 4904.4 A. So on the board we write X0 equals 4899.32 A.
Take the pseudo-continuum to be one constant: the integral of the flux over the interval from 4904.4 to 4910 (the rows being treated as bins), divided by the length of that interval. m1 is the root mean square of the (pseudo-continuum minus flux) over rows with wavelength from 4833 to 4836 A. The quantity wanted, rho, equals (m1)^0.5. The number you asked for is 0.267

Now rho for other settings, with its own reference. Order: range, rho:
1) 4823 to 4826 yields 0.307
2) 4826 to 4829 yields 0.235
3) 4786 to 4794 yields 0.257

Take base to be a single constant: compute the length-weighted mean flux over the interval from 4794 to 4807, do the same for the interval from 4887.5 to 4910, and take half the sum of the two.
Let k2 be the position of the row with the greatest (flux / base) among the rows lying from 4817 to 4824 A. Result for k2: 4818.77 A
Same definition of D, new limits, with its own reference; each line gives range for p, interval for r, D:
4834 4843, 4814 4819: 0.0000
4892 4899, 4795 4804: 0.0079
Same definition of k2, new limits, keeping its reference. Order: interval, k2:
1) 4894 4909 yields 4907.23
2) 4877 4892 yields 4889.18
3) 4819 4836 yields 4824.32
